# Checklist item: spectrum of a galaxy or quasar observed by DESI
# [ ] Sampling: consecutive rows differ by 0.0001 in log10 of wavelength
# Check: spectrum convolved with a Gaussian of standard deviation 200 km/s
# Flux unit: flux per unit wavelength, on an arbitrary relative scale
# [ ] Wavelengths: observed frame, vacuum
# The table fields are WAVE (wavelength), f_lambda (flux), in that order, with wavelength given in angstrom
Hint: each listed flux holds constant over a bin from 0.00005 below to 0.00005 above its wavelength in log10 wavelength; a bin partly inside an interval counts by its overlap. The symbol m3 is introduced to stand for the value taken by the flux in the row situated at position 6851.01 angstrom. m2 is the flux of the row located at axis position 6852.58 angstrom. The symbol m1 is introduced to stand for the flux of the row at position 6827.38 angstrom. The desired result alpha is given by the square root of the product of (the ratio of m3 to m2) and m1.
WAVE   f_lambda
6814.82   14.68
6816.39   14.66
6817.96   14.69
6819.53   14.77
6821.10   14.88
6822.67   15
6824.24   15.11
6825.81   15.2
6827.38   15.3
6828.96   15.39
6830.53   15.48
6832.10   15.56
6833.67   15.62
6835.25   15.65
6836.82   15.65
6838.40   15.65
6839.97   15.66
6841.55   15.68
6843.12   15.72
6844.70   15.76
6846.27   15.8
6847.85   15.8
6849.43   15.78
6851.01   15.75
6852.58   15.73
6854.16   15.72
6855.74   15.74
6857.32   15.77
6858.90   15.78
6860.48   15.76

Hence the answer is 3.91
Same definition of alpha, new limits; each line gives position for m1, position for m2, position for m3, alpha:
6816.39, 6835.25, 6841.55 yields 3.83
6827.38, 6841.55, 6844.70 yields 3.92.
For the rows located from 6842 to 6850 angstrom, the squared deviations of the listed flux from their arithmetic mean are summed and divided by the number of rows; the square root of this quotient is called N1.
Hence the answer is 0.030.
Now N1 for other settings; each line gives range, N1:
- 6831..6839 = 0.035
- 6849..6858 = 0.021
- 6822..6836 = 0.218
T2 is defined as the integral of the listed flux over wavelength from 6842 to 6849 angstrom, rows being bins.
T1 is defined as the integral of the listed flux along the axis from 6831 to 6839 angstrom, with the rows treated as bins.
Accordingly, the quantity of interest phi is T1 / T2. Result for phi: 1.1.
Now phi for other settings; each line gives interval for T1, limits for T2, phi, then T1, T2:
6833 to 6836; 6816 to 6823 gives 0.5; 47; 104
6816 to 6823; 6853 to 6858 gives 1.3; 104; 79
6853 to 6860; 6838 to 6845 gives 1.0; 110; 110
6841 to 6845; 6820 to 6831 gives 0.4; 63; 167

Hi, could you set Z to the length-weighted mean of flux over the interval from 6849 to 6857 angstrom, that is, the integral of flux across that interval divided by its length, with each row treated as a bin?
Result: 15.7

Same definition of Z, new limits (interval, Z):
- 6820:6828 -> 15.1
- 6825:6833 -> 15.4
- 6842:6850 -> 15.8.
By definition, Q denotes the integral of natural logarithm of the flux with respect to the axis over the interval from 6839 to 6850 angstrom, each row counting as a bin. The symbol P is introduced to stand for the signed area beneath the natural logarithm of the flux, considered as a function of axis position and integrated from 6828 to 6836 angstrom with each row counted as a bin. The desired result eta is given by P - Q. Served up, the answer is -8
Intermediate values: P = 22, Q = 30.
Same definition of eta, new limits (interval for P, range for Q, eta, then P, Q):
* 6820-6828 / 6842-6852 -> -6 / 22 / 28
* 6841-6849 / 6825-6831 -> 6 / 22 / 16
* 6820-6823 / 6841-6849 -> -14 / 8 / 22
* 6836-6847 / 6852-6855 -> 22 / 30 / 8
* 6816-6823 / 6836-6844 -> -3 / 19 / 22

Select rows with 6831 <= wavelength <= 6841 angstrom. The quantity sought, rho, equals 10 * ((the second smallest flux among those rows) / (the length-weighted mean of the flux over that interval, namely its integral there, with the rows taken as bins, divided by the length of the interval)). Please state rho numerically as 9.996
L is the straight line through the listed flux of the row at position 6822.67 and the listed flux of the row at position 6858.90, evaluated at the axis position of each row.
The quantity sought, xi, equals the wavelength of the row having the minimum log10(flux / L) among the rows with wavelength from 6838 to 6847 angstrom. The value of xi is 6841.55 angstrom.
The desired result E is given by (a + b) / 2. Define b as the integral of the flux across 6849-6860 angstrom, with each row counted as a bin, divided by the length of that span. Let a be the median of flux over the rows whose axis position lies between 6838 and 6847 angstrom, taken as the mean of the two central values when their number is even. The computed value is 15.7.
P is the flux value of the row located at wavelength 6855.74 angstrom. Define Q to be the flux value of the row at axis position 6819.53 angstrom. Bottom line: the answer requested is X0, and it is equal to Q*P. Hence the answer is 232.5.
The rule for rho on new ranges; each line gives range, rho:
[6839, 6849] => 9.963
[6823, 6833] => 9.911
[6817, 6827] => 9.873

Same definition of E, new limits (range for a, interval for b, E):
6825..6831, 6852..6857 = 15.5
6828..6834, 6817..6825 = 15.2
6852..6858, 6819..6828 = 15.4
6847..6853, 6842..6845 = 15.8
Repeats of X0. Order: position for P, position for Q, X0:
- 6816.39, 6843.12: 230.5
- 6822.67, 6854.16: 235.8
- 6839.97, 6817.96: 230.0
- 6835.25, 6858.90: 247.0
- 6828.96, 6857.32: 242.7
